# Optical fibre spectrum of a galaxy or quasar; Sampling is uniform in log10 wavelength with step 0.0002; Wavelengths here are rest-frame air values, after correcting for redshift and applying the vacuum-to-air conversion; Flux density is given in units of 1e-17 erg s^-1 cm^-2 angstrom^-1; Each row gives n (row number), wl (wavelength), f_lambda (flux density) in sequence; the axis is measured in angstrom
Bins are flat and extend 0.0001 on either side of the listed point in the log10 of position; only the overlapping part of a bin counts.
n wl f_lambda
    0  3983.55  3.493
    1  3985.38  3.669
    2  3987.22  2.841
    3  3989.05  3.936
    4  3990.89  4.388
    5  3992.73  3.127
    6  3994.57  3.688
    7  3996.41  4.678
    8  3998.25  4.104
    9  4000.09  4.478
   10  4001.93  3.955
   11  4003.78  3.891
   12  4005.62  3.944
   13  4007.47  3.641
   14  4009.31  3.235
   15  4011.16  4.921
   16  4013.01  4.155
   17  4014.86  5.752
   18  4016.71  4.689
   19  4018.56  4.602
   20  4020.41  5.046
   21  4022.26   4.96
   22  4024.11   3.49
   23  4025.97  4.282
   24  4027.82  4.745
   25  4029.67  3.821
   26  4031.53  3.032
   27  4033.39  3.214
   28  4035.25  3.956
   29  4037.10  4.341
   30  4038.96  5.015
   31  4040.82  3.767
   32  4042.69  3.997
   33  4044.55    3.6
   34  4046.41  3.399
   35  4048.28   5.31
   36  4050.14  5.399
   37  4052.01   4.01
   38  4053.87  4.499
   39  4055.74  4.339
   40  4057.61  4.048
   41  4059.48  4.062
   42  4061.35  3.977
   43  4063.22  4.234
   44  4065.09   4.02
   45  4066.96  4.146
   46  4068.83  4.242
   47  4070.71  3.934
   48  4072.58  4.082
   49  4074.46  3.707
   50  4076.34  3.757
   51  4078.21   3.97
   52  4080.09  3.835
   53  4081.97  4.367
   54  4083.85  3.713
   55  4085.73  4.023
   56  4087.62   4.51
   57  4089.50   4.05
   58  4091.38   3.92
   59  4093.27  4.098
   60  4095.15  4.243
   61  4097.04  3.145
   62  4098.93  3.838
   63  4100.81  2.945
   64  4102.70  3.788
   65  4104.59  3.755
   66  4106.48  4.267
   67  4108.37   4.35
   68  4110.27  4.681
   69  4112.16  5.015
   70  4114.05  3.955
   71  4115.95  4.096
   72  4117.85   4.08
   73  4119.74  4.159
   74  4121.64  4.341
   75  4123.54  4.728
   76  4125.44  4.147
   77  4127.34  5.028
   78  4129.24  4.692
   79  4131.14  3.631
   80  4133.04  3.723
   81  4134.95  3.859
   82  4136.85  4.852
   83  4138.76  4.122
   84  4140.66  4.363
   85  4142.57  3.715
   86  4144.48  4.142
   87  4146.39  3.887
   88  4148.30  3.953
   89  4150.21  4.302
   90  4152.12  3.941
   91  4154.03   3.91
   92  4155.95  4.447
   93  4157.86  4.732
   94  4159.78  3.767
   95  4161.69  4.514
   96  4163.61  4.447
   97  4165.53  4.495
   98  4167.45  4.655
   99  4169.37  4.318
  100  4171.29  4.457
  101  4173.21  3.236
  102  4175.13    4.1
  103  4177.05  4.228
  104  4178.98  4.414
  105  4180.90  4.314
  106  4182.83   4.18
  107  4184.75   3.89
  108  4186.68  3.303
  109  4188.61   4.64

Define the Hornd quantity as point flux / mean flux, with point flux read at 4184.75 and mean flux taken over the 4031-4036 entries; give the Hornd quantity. 1.14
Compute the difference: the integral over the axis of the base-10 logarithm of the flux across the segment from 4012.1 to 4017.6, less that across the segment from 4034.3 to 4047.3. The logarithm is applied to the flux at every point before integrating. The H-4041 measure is -4.0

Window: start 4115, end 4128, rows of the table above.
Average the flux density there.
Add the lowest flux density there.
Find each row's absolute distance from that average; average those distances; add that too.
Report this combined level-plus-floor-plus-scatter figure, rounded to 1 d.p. 8.7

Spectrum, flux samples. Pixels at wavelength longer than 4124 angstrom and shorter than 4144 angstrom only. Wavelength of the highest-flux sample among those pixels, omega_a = 4127.34 angstrom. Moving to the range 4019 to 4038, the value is 4020.41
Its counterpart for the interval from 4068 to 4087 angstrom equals 4081.97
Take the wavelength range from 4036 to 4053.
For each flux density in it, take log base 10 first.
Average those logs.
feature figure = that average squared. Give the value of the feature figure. 0.396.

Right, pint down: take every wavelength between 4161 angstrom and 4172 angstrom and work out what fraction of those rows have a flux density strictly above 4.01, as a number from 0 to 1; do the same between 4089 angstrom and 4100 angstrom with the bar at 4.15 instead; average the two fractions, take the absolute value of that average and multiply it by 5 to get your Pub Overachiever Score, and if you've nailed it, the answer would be 2.9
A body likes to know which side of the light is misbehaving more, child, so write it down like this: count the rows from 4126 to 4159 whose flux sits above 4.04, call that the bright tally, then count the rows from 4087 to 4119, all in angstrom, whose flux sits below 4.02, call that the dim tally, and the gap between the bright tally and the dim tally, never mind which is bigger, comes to 2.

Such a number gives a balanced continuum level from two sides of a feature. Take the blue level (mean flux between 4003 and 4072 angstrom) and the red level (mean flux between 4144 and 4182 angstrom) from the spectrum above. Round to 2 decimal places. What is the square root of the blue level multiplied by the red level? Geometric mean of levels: 4.21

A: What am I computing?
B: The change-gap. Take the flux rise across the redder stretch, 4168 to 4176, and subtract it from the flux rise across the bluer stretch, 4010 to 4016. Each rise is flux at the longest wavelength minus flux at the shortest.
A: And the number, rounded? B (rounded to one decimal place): 1.0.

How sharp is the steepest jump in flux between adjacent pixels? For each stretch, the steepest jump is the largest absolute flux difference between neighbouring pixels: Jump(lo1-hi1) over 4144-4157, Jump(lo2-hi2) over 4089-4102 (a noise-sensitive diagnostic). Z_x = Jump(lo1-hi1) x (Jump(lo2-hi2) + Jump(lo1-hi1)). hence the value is 0.9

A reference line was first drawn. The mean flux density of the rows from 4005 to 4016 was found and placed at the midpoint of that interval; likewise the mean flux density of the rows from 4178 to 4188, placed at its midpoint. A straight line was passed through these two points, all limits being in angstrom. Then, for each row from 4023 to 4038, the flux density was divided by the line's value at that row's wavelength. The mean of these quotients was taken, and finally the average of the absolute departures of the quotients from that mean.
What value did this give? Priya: 0.111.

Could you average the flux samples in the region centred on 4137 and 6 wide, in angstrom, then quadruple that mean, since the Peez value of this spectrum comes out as 17.1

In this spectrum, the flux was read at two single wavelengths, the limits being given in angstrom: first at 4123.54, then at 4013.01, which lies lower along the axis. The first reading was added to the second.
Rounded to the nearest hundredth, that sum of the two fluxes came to 8.88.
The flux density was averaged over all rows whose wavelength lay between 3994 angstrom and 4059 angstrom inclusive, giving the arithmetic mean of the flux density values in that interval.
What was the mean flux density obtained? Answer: 4.2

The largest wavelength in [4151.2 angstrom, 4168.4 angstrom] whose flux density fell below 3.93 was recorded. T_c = 4159.78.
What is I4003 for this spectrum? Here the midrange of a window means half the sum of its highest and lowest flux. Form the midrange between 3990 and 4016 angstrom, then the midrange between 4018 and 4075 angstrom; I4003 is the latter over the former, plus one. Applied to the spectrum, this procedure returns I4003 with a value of 1.95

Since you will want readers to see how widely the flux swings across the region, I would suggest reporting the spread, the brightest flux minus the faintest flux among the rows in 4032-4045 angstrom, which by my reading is 1.8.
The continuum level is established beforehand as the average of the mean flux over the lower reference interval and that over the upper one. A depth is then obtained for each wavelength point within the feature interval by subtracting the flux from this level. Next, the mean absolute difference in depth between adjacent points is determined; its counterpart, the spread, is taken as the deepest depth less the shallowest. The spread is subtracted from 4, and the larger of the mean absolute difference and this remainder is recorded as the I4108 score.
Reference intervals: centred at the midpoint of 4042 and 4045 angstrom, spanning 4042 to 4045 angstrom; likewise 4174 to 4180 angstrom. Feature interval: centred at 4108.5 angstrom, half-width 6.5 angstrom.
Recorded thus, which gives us 2.74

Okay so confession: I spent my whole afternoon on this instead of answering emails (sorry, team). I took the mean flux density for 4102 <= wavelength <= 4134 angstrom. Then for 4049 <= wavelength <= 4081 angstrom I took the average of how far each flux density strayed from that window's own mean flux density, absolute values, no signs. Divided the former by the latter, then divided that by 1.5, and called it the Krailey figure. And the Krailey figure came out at 12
